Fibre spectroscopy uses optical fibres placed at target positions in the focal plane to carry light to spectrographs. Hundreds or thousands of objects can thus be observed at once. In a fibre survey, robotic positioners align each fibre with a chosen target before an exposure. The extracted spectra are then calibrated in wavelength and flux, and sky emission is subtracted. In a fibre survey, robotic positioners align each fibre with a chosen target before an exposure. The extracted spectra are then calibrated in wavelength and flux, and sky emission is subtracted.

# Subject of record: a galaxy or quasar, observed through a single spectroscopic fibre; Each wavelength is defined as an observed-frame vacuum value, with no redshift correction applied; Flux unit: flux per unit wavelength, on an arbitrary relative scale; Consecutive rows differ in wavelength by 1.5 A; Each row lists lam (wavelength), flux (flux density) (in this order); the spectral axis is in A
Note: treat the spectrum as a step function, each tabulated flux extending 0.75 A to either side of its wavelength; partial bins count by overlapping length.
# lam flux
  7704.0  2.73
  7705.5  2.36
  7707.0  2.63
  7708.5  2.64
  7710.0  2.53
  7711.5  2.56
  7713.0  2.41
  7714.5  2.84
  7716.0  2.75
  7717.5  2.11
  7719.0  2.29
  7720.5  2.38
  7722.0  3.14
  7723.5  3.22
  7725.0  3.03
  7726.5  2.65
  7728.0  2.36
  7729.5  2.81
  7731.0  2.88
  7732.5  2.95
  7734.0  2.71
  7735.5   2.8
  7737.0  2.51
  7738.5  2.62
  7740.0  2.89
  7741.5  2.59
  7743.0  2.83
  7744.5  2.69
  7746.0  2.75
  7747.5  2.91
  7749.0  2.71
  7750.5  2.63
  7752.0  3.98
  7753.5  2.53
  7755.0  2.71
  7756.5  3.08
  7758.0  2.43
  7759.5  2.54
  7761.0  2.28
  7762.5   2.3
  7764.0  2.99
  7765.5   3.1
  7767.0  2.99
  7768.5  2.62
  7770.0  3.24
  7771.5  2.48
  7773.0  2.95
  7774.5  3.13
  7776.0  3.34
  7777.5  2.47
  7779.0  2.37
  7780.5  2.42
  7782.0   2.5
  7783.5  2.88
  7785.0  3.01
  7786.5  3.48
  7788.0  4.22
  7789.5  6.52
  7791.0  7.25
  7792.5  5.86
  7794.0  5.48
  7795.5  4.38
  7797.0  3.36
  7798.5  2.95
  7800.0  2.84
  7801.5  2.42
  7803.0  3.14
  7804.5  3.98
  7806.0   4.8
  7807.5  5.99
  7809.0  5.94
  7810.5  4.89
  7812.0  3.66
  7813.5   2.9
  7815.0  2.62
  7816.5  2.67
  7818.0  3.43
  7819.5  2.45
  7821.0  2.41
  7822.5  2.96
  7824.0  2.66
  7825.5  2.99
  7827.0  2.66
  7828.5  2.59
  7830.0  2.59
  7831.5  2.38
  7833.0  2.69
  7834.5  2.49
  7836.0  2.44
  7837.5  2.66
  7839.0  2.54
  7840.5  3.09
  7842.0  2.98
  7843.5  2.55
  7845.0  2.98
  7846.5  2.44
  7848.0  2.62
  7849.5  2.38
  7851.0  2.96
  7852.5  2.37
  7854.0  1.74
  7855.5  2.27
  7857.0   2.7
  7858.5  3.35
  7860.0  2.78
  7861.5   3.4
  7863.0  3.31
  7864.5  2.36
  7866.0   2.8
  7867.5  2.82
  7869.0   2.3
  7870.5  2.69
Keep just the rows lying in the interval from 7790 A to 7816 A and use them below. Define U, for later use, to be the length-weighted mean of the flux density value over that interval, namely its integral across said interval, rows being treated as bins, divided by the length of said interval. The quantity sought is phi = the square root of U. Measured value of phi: 2.07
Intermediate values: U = 4.27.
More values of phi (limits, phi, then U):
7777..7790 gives 1.81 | 3.27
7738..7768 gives 1.67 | 2.78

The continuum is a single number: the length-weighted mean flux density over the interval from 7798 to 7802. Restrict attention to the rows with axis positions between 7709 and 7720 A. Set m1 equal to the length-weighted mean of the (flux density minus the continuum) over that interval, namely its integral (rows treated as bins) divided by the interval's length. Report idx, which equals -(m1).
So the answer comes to 0.24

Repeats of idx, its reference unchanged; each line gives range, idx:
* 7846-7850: 0.25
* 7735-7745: 0.04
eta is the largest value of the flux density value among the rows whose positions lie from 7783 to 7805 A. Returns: 7.25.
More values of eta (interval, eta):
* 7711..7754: 3.98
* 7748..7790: 6.52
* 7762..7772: 3.24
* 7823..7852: 3.09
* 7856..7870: 3.4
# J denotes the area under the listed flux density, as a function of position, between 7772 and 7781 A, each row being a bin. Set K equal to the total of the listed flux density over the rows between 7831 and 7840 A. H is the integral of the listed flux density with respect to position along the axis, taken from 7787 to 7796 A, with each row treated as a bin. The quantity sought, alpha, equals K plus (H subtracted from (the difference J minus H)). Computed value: -60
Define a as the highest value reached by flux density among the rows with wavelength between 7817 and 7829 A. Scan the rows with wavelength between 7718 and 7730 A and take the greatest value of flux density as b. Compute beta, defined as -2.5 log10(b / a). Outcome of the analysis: 0.07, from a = 3.43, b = 3.22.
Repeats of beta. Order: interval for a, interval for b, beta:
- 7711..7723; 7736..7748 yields 0.08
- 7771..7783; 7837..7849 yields 0.08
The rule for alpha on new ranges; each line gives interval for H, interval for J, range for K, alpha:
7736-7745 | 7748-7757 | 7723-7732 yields -5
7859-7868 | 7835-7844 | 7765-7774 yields -11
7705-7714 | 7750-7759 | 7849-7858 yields -5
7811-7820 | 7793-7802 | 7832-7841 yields -5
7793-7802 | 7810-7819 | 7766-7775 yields -19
